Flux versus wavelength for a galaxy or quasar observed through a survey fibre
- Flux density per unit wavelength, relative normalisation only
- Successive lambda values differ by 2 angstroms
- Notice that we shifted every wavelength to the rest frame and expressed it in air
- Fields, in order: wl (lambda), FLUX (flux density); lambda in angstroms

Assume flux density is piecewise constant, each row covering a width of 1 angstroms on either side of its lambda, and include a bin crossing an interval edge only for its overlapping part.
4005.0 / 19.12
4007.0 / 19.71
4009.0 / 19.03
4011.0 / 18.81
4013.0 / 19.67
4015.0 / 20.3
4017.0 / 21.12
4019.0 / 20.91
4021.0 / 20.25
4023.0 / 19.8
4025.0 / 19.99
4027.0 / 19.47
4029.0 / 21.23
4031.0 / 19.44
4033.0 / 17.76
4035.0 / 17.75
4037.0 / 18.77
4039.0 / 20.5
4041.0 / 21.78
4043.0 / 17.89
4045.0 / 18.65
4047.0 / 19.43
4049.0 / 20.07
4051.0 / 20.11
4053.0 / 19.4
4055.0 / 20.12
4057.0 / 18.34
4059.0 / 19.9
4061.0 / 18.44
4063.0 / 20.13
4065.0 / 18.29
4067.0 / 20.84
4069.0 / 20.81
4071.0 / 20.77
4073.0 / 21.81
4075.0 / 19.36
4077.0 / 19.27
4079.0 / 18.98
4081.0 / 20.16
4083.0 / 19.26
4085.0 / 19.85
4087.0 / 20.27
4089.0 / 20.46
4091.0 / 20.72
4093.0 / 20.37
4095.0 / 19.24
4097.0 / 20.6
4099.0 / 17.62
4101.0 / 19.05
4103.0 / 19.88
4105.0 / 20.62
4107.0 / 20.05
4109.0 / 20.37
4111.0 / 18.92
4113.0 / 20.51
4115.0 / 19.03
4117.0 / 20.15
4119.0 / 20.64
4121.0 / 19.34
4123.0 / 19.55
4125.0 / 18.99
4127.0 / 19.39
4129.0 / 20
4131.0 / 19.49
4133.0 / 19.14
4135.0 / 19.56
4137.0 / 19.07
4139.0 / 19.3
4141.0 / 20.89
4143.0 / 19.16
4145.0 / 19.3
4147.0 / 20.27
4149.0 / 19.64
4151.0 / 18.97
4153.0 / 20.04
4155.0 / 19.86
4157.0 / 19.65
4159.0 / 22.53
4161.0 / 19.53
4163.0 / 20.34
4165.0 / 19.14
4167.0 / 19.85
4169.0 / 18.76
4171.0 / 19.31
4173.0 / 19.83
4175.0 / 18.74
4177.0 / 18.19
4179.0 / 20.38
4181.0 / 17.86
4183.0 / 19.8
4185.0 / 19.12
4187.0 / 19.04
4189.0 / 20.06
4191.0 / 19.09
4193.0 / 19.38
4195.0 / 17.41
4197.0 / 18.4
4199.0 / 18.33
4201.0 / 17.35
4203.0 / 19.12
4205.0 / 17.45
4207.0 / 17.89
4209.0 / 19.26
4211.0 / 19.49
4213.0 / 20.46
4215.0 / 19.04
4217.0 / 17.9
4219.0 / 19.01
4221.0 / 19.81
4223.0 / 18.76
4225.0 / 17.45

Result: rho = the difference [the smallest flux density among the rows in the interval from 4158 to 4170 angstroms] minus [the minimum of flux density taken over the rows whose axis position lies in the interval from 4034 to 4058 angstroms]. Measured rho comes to 1.0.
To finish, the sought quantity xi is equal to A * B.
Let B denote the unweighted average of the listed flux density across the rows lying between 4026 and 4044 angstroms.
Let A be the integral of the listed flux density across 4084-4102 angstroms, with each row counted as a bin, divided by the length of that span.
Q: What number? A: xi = 384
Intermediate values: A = 19.80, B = 19.4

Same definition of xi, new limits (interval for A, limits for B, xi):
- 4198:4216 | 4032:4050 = 359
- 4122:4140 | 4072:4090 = 387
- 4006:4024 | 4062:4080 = 400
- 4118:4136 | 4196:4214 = 365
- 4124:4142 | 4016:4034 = 391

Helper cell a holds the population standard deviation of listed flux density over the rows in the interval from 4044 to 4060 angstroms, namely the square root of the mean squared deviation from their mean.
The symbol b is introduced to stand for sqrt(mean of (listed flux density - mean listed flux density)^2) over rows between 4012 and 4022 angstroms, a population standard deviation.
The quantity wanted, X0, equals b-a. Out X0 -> -0.13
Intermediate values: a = 0.64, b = 0.52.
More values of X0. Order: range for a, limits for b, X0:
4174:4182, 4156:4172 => 0.12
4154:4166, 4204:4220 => -0.18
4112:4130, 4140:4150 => 0.07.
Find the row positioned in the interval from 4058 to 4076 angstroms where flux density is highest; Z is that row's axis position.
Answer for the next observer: 4073.0 angstroms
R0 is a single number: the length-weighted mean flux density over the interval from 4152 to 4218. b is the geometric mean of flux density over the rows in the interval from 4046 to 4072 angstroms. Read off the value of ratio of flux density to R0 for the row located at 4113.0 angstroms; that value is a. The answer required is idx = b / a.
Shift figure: 18.4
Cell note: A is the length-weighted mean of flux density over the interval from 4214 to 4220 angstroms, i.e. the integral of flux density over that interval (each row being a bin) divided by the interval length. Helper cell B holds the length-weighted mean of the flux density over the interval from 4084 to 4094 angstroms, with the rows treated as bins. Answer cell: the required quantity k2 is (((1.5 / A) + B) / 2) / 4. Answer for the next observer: 2.55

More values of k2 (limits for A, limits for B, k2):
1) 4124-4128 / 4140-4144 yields 2.51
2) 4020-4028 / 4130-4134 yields 2.42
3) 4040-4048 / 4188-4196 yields 2.38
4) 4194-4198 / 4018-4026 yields 2.54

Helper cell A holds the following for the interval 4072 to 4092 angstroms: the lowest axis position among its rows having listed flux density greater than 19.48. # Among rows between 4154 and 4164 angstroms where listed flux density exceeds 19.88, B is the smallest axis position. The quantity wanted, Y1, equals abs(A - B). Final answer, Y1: 86 angstroms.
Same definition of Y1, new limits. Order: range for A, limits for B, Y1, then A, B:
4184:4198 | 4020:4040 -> 168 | 4189.0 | 4021.0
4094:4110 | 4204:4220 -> 116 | 4097.0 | 4213.0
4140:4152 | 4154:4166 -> 18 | 4141.0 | 4159.0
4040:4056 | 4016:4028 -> 24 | 4041.0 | 4017.0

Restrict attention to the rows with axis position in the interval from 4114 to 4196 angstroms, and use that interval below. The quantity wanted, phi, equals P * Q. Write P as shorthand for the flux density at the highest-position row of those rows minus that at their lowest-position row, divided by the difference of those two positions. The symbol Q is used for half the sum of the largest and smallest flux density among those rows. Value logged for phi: -0.4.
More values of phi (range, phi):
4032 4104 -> 0.6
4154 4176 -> -1.2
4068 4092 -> -0.1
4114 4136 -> 0.5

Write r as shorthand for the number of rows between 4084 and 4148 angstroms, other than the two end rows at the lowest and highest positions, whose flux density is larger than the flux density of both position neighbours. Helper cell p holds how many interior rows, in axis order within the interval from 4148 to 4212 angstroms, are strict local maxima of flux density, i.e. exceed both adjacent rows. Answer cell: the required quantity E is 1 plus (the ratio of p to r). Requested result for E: 2.10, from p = 11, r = 10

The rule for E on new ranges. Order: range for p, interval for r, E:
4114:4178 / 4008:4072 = 2.22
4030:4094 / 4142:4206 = 1.75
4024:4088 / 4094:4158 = 1.82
